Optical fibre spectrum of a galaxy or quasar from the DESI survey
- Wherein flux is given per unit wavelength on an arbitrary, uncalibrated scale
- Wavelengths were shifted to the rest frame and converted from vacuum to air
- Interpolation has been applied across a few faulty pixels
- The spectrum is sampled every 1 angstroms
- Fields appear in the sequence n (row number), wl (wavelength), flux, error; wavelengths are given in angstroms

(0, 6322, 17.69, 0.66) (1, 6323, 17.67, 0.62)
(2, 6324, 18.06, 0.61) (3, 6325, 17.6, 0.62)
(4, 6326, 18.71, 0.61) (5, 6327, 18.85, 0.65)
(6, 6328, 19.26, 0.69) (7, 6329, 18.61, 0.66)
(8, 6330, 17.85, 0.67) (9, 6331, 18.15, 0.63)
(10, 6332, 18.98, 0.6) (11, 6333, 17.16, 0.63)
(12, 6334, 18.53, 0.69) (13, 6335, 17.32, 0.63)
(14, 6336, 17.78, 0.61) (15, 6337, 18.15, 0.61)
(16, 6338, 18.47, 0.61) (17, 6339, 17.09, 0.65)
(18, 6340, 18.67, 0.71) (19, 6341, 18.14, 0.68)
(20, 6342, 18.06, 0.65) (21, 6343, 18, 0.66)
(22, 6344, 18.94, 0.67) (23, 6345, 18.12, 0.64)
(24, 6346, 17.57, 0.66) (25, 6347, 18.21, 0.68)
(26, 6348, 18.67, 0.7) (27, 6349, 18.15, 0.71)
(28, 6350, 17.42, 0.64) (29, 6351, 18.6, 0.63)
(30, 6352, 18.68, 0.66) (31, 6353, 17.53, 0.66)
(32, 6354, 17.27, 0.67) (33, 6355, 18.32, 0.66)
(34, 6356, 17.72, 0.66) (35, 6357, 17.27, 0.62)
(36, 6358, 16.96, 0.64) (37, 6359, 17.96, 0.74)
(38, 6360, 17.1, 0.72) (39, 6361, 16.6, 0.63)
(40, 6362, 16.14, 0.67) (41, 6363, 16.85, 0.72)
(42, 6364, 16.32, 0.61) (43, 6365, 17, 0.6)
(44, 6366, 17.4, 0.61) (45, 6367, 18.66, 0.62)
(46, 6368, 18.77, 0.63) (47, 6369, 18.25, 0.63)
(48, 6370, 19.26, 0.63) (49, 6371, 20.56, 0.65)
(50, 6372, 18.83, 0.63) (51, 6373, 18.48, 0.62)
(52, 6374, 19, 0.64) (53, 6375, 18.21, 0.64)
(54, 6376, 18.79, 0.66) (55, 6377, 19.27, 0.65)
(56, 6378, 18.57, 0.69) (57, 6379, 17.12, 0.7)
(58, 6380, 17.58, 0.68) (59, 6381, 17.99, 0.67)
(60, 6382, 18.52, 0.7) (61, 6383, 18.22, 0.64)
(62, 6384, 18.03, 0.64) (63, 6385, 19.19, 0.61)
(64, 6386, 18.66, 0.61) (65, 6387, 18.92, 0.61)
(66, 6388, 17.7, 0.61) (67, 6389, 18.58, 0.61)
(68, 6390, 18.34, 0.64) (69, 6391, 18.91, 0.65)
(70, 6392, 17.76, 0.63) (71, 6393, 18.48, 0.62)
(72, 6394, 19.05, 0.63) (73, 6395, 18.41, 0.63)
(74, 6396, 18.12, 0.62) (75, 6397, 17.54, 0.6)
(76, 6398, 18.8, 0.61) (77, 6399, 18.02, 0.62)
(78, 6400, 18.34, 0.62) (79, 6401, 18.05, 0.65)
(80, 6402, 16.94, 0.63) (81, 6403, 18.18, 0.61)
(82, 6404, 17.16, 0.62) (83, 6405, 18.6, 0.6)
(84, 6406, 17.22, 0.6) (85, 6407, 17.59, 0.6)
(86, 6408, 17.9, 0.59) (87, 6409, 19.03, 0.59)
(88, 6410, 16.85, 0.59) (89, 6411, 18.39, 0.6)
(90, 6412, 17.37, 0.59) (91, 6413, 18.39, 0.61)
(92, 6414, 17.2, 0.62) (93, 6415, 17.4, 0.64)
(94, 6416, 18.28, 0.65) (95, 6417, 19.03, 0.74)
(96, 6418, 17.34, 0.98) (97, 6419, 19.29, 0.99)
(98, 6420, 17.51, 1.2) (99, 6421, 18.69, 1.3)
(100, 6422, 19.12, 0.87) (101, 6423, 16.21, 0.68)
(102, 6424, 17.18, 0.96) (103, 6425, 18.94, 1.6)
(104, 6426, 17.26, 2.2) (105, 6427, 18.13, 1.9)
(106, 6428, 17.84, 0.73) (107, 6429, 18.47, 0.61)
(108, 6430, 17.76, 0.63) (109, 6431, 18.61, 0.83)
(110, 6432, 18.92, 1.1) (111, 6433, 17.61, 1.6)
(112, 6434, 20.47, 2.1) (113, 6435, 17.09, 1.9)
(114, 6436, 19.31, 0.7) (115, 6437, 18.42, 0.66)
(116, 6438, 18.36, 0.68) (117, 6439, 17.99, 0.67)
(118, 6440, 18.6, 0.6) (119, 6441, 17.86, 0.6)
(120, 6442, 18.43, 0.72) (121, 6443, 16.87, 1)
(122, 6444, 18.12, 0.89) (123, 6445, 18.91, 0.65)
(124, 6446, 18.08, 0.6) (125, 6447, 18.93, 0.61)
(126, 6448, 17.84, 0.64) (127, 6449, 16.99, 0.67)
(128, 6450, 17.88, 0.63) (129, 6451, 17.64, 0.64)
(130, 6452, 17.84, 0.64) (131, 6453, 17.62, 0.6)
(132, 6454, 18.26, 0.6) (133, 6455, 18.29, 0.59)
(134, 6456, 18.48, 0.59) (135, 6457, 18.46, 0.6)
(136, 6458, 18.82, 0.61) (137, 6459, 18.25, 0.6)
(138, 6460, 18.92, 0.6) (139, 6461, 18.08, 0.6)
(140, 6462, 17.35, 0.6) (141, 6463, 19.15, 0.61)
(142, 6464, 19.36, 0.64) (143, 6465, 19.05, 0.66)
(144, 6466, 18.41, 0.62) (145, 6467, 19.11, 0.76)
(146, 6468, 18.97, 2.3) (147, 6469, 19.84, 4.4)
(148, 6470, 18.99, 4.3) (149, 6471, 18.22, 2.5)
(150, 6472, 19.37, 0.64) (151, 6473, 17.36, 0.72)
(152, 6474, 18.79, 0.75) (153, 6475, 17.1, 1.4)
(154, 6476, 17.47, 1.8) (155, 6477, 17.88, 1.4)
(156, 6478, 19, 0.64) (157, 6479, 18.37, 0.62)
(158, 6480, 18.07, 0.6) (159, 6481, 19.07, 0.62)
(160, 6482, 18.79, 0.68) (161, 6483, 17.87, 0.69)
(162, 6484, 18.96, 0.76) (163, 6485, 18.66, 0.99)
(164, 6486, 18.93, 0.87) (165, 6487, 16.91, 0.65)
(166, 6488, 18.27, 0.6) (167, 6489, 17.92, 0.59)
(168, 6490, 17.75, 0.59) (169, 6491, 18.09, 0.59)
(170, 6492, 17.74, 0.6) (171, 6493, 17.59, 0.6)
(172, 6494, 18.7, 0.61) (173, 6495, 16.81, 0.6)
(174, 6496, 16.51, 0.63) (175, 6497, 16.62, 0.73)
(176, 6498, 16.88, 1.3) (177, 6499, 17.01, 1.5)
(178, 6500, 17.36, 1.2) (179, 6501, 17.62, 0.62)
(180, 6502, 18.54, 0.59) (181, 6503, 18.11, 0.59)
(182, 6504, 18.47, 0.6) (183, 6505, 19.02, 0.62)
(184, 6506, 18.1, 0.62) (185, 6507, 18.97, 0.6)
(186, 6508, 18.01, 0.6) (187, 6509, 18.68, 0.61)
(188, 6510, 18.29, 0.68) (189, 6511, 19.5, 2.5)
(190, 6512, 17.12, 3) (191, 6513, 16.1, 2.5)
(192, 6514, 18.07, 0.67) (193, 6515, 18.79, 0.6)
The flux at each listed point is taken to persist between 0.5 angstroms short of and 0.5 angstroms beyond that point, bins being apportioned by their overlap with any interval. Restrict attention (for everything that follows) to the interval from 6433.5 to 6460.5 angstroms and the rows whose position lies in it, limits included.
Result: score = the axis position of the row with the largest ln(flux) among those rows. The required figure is 6434 angstroms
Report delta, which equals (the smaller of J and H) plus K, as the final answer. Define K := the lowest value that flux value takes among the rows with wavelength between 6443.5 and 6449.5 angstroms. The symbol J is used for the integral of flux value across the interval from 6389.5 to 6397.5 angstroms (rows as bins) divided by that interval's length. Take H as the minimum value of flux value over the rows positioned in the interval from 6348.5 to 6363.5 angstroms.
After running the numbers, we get 33.1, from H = 16.14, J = 18.3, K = 16.99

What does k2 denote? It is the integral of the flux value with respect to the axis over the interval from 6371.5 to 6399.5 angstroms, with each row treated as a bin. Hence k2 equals 515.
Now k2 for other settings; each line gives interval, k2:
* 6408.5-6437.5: 526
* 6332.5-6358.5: 467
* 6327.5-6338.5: 200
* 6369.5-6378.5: 171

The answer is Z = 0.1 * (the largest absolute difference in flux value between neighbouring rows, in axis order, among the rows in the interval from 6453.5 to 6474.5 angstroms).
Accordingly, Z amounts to 0.20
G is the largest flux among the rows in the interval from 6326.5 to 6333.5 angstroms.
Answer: 19.26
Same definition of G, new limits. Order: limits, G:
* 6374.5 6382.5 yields 19.27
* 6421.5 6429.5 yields 19.12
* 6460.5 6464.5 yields 19.36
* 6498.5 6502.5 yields 18.54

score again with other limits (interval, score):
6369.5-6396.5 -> 6371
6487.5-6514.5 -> 6511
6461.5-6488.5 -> 6469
